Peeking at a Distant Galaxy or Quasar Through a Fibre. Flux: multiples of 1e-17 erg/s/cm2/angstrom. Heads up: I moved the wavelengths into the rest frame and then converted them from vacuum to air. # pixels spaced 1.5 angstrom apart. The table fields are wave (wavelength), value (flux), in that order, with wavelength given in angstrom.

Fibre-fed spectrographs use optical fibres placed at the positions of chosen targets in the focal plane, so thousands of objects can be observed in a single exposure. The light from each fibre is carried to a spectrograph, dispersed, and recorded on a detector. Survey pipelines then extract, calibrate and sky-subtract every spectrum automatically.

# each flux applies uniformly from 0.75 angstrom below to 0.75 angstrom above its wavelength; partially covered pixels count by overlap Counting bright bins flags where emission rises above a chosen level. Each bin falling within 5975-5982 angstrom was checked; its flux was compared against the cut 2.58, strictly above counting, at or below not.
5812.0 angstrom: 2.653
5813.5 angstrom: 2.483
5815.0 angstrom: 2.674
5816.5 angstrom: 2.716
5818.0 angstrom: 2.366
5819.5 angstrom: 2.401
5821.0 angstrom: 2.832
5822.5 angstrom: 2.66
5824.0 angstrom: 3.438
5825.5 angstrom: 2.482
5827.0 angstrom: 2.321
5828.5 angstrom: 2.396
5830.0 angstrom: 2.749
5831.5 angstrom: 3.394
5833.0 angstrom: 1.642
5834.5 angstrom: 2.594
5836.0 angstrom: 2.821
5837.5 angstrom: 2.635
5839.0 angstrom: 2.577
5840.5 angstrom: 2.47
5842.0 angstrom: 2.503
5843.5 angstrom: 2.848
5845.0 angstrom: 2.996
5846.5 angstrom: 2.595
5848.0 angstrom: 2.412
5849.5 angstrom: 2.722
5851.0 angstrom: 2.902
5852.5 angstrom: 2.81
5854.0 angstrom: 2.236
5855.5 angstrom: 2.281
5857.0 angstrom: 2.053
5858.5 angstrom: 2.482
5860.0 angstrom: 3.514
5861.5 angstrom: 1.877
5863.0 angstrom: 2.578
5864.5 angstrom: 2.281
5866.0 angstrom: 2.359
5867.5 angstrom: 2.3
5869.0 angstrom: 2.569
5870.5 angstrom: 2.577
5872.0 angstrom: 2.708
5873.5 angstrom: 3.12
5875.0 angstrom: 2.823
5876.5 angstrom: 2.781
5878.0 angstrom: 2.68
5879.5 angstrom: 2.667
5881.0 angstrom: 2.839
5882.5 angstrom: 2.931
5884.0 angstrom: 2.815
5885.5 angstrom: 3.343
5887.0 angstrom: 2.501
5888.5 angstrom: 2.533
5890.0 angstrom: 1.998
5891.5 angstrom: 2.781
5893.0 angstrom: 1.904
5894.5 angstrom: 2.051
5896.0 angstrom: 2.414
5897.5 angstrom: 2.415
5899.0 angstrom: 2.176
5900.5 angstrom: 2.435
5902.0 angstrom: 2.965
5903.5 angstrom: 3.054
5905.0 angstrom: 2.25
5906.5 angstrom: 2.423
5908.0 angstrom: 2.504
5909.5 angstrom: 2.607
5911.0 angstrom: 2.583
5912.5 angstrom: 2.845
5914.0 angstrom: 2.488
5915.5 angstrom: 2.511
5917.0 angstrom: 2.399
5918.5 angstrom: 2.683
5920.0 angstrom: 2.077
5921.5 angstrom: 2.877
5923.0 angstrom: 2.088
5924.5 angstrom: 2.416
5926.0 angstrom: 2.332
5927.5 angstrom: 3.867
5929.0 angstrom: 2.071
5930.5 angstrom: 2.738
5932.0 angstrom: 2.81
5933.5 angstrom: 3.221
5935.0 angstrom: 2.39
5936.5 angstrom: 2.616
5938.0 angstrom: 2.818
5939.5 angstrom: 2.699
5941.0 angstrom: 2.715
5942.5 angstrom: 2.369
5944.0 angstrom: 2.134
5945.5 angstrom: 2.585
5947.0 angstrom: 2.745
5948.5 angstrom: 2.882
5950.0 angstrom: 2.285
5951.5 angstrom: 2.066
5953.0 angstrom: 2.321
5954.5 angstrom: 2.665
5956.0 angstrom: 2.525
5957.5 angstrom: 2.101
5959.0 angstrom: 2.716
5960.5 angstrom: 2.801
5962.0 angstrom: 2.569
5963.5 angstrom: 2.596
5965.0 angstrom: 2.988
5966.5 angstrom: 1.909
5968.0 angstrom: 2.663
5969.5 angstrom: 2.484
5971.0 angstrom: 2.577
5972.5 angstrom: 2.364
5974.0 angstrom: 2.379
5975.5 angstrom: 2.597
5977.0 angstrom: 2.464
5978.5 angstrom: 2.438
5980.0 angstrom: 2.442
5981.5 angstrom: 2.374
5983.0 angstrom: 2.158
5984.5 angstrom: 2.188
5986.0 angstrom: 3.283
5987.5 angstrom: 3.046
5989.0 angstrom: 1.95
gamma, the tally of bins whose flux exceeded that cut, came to 1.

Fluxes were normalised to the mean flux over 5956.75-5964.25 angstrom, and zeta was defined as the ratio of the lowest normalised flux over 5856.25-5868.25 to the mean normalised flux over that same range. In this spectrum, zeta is 0.77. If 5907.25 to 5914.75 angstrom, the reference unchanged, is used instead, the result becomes 0.95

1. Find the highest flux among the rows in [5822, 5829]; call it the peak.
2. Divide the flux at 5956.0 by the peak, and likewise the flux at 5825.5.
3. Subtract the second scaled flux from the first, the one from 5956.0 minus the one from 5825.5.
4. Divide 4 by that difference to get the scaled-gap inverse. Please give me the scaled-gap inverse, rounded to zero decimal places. 320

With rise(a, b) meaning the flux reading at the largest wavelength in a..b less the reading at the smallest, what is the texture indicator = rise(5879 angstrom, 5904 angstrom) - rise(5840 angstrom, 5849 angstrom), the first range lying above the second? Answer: 0.4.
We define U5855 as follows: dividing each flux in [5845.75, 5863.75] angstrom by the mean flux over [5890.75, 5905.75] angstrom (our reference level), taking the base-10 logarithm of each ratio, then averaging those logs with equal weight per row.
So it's 0.011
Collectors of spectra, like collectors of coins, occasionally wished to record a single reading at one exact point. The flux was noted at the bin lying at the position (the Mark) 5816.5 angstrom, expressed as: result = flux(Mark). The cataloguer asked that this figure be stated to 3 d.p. 2.716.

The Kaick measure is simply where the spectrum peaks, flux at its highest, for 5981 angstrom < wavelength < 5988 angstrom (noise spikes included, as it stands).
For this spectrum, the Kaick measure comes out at 5986.0 angstrom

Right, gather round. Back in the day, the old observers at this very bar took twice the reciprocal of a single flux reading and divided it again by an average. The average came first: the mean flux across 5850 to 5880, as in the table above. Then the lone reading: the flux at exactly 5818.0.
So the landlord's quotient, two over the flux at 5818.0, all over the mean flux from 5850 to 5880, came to 0.328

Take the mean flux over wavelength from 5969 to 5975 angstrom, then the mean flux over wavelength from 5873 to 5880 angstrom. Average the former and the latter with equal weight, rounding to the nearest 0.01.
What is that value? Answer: 2.63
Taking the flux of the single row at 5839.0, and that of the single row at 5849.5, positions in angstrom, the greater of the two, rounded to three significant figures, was 2.72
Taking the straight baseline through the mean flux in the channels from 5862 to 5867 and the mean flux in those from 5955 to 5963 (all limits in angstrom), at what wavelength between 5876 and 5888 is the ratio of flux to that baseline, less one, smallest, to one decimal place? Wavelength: 5887.0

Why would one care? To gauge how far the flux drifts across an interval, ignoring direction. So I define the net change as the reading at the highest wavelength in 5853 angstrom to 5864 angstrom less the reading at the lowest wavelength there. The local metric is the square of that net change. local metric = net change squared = 0.12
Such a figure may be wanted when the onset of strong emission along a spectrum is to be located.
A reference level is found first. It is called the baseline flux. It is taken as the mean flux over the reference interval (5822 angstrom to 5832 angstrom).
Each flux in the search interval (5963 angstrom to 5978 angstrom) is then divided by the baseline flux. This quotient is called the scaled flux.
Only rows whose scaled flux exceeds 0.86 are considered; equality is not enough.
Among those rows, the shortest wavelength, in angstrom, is 5963.5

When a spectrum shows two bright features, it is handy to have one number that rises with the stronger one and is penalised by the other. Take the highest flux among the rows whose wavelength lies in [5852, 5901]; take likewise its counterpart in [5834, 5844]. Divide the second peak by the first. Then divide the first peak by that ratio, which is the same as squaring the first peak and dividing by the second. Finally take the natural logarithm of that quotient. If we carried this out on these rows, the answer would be 1.47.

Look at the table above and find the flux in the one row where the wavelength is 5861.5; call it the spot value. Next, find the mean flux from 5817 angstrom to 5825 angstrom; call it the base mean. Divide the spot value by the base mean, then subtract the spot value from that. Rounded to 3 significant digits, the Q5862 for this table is -1.19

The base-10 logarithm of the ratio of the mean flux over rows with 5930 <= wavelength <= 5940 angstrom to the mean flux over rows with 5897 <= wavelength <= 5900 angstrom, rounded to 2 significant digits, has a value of 0.079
